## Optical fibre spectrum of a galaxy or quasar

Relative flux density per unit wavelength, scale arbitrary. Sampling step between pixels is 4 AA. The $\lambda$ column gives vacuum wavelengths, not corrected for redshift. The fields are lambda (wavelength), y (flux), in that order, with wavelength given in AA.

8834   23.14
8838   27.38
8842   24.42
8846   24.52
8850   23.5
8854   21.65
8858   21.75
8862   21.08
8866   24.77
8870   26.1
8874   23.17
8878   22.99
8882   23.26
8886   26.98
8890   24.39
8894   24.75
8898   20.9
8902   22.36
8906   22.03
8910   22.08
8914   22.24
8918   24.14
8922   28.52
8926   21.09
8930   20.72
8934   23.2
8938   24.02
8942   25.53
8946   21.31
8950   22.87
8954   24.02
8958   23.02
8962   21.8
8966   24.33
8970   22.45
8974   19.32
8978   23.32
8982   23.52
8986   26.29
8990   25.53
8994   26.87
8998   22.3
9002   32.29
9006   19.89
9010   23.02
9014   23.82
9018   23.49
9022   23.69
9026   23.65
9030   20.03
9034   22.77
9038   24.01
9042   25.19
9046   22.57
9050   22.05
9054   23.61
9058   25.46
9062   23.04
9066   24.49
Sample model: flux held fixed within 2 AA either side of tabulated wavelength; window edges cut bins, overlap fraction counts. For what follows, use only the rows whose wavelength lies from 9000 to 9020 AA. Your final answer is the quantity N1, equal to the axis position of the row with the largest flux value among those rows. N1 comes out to 9002 AA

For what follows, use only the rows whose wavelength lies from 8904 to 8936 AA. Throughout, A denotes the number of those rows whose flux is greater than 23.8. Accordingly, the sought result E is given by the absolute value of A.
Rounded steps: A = 2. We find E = 2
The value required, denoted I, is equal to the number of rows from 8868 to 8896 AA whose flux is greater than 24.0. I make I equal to 4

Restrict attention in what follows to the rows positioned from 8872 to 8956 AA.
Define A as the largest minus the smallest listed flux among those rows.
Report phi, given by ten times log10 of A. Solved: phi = 8.9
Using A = 7.8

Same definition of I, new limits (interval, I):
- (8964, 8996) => 4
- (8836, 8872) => 5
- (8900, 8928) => 2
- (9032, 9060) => 3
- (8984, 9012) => 4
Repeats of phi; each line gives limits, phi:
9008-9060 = 7.3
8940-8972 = 6.3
